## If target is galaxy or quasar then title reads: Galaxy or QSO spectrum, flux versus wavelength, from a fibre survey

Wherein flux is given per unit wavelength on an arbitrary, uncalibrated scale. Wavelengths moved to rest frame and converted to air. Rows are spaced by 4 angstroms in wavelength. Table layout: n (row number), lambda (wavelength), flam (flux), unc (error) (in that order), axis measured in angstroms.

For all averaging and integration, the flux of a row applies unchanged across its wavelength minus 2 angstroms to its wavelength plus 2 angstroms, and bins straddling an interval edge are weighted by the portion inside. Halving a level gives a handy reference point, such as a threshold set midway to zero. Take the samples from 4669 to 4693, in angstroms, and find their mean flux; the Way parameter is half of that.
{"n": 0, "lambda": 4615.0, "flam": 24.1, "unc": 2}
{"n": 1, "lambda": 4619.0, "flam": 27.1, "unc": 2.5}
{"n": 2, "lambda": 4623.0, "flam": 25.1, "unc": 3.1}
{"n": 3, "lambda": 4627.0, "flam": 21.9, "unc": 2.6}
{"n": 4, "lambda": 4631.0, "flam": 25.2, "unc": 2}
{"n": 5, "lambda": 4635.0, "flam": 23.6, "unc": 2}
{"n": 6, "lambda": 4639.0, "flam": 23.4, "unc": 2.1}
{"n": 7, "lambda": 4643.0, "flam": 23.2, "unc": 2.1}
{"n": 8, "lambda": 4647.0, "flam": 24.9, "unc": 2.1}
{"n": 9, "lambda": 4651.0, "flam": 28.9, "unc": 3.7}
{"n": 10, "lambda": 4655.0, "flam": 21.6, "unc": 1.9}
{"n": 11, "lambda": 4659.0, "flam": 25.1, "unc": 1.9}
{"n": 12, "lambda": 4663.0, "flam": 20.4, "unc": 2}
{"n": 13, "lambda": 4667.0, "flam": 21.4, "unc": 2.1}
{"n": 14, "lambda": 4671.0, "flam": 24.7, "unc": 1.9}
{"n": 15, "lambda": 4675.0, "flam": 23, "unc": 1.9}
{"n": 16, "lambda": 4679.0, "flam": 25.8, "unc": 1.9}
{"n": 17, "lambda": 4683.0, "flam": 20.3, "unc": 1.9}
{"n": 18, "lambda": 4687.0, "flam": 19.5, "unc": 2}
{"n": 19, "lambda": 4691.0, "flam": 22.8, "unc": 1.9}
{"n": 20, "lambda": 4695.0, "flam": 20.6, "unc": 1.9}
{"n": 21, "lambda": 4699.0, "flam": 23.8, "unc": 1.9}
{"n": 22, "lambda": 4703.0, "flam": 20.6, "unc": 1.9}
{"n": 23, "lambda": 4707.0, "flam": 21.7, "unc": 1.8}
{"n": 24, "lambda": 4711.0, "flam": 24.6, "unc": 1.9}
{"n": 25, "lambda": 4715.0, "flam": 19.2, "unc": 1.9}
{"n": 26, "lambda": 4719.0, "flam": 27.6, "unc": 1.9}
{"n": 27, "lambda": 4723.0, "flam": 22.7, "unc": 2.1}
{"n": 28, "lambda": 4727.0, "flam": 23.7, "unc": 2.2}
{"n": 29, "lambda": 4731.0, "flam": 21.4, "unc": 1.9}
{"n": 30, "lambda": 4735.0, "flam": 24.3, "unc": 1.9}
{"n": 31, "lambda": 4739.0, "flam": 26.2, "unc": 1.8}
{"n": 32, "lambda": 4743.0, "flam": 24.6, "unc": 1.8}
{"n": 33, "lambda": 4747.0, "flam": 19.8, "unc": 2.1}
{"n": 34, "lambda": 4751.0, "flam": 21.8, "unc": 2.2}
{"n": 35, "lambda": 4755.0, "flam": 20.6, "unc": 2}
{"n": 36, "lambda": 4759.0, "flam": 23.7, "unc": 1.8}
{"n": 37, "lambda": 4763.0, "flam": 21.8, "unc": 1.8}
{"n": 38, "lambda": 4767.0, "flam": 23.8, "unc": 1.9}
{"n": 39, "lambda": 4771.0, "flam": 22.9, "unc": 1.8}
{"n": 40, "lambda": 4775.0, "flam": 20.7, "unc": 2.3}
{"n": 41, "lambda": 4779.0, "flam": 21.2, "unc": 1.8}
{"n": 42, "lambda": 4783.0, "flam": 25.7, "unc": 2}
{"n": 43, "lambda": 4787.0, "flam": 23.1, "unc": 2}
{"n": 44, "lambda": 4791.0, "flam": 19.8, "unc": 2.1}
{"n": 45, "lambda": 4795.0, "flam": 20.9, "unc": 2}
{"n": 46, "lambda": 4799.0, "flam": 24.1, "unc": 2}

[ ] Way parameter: 11.3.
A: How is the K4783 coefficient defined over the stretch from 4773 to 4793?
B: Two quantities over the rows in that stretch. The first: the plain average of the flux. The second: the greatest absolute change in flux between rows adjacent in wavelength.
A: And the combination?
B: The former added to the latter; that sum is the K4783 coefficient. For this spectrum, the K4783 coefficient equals 27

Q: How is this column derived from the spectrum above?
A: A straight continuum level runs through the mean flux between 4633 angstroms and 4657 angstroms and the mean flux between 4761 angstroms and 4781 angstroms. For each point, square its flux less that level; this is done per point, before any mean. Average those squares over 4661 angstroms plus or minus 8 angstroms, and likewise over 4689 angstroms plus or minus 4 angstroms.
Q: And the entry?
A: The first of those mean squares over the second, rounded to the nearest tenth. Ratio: 0.8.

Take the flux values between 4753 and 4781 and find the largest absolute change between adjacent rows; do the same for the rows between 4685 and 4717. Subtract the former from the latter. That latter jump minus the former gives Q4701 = 2.3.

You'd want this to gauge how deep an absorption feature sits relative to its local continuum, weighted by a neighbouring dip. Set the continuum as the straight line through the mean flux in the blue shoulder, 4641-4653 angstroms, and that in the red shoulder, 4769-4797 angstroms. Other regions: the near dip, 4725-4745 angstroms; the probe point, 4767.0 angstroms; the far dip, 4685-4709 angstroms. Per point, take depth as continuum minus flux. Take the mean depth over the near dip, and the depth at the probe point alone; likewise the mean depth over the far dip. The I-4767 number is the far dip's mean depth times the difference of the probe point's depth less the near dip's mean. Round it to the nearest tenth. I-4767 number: -1.7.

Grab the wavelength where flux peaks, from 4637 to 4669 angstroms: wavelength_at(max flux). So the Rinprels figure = 4651.0 angstroms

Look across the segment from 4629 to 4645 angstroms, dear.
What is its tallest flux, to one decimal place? 25.2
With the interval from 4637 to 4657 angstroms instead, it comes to 28.9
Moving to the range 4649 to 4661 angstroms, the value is 28.9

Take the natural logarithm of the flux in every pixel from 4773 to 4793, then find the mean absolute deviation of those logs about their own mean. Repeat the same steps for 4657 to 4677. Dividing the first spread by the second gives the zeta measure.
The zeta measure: 1.1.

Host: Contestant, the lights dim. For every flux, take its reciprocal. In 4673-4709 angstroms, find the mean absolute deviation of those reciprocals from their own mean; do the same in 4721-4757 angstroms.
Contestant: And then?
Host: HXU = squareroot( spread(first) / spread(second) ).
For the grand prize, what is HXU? 1.00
